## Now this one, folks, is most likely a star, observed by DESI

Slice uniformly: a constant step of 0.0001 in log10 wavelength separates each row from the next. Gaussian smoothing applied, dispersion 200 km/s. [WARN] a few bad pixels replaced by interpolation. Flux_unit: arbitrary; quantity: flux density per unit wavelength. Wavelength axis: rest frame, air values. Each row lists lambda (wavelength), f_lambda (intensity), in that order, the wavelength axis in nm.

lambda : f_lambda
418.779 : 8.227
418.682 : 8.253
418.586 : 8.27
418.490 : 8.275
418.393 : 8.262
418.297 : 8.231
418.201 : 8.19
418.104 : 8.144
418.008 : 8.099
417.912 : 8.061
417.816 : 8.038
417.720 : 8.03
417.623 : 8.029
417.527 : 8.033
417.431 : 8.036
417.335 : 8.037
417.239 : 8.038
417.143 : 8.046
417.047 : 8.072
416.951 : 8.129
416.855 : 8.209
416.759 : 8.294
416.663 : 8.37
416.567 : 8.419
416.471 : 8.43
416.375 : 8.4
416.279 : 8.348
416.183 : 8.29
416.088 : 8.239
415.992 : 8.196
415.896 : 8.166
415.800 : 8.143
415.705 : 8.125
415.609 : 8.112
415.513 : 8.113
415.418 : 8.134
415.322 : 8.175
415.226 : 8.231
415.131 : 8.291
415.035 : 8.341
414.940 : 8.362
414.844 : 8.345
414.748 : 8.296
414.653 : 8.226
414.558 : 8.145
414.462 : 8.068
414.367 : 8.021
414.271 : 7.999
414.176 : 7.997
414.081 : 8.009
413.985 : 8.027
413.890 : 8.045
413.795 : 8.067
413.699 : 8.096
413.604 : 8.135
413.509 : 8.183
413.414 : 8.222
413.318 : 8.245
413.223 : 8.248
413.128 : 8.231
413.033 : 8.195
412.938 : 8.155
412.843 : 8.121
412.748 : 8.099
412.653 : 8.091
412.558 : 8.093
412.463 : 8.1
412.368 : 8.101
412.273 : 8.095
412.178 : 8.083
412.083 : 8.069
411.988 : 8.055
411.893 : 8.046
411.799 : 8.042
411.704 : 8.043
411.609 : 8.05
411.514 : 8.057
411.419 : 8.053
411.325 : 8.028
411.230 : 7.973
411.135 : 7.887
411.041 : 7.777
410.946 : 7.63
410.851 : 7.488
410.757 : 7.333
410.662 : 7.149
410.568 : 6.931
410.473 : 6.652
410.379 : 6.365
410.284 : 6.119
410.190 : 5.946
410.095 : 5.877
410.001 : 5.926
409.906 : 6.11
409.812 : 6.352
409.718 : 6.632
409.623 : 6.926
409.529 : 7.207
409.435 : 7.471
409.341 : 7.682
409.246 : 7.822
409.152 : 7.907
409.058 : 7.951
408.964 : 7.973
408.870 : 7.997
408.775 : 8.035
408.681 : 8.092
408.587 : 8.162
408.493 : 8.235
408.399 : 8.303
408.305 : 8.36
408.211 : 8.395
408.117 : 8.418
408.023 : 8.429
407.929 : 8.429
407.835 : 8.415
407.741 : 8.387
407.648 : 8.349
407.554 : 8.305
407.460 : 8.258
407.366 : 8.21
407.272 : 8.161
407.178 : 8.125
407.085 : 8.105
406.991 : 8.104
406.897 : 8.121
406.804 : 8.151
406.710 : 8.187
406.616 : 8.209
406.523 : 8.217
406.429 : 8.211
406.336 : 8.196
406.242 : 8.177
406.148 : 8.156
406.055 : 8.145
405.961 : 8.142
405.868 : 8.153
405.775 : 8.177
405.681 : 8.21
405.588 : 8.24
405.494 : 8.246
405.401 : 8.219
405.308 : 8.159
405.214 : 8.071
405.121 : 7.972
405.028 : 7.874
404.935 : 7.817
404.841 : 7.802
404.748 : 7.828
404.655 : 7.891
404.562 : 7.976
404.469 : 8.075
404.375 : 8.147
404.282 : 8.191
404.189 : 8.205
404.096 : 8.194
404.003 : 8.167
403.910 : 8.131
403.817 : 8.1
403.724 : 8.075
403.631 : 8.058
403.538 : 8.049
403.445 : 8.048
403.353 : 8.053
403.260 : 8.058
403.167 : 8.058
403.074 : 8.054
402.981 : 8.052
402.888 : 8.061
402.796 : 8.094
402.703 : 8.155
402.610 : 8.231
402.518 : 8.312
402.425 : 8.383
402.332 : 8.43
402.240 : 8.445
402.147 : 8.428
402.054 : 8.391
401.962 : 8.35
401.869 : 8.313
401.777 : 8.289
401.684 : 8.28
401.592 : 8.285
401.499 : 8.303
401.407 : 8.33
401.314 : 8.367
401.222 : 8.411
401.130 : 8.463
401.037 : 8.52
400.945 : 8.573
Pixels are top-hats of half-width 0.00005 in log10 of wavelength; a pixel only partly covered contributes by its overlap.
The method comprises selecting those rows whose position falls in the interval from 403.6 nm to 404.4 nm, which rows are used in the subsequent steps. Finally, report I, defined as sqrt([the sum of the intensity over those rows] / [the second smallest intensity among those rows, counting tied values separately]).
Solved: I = 3.01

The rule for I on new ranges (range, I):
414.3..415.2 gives 3.03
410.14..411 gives 3.17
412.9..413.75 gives 3.01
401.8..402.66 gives 3.01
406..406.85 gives 3.01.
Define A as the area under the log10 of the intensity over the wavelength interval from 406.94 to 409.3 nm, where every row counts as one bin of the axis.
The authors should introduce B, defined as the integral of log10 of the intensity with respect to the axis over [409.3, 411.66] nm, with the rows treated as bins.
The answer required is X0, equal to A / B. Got 1.08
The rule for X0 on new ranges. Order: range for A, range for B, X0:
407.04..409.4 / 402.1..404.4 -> 1.03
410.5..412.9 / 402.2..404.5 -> 1.03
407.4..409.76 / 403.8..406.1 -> 1.02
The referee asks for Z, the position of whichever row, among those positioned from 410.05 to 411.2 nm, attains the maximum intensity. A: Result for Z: 411.135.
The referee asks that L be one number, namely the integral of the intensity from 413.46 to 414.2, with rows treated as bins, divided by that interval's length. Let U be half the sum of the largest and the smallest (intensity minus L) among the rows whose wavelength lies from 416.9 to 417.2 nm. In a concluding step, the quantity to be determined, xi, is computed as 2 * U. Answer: 0.02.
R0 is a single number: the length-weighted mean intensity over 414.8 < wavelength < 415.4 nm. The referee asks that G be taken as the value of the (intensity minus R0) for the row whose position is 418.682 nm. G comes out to -0.02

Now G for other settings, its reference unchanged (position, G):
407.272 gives -0.12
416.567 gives 0.14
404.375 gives -0.13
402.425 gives 0.11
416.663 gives 0.09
